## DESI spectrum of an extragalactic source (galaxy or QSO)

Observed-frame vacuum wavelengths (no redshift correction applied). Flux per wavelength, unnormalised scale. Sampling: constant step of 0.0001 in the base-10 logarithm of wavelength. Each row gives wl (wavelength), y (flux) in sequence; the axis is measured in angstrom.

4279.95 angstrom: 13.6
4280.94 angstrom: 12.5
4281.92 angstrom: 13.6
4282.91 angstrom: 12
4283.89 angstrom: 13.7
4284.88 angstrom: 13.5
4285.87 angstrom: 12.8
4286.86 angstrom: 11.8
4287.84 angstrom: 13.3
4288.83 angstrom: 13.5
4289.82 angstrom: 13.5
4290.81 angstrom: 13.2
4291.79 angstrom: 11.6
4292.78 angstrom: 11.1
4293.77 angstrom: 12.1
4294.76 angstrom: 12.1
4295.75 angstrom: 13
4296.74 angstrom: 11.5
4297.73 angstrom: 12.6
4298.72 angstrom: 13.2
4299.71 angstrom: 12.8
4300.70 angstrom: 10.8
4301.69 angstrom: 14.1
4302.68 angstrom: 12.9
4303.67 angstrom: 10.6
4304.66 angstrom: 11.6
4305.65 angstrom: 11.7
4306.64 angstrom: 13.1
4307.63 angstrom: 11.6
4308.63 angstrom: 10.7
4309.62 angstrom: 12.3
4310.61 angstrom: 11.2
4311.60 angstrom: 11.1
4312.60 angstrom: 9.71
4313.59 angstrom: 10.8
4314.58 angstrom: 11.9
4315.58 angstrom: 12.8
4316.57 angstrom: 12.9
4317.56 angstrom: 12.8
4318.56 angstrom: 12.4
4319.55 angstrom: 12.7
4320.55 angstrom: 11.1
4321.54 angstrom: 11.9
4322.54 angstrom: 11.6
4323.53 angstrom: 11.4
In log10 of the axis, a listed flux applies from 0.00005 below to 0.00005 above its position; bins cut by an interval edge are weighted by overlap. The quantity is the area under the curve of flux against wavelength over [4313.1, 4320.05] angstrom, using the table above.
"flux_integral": 86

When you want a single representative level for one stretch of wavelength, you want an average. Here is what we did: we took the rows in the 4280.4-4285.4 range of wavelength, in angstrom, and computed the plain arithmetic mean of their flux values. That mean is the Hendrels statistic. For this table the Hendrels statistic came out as 13.1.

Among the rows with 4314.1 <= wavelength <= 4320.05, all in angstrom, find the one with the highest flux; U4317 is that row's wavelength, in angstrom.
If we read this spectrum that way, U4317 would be 4316.57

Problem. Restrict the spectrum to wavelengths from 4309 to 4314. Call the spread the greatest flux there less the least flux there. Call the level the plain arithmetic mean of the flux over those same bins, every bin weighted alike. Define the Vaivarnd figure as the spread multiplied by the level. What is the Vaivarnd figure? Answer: 29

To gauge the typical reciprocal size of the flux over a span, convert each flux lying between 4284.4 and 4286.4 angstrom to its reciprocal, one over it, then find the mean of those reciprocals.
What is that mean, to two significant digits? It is 0.076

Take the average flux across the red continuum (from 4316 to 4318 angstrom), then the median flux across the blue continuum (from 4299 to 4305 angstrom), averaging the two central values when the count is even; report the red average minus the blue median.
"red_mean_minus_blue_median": 0.7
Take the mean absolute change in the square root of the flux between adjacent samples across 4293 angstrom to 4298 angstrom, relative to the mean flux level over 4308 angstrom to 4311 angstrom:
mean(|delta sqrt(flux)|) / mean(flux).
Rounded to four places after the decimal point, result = 0.0110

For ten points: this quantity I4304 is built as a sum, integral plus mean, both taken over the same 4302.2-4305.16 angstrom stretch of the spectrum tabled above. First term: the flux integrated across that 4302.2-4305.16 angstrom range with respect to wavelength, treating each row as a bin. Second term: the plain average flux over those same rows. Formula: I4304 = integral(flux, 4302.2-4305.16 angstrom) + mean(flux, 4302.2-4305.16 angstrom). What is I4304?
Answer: 46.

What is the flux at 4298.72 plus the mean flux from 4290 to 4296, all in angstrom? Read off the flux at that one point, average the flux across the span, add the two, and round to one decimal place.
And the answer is 25.4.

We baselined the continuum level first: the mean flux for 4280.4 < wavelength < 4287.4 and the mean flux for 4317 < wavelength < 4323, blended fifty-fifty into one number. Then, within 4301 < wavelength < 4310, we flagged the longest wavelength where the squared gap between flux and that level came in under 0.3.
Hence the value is 4309.62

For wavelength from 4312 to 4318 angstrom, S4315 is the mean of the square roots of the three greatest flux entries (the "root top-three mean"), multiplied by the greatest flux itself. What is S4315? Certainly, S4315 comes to 46.2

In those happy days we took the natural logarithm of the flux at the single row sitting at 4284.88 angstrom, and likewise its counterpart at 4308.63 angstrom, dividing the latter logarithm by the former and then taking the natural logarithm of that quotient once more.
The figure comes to -0.09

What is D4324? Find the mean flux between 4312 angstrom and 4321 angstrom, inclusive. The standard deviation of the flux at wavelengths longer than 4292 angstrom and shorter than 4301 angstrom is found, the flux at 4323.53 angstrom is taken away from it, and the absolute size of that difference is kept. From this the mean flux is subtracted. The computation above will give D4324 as -1.3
